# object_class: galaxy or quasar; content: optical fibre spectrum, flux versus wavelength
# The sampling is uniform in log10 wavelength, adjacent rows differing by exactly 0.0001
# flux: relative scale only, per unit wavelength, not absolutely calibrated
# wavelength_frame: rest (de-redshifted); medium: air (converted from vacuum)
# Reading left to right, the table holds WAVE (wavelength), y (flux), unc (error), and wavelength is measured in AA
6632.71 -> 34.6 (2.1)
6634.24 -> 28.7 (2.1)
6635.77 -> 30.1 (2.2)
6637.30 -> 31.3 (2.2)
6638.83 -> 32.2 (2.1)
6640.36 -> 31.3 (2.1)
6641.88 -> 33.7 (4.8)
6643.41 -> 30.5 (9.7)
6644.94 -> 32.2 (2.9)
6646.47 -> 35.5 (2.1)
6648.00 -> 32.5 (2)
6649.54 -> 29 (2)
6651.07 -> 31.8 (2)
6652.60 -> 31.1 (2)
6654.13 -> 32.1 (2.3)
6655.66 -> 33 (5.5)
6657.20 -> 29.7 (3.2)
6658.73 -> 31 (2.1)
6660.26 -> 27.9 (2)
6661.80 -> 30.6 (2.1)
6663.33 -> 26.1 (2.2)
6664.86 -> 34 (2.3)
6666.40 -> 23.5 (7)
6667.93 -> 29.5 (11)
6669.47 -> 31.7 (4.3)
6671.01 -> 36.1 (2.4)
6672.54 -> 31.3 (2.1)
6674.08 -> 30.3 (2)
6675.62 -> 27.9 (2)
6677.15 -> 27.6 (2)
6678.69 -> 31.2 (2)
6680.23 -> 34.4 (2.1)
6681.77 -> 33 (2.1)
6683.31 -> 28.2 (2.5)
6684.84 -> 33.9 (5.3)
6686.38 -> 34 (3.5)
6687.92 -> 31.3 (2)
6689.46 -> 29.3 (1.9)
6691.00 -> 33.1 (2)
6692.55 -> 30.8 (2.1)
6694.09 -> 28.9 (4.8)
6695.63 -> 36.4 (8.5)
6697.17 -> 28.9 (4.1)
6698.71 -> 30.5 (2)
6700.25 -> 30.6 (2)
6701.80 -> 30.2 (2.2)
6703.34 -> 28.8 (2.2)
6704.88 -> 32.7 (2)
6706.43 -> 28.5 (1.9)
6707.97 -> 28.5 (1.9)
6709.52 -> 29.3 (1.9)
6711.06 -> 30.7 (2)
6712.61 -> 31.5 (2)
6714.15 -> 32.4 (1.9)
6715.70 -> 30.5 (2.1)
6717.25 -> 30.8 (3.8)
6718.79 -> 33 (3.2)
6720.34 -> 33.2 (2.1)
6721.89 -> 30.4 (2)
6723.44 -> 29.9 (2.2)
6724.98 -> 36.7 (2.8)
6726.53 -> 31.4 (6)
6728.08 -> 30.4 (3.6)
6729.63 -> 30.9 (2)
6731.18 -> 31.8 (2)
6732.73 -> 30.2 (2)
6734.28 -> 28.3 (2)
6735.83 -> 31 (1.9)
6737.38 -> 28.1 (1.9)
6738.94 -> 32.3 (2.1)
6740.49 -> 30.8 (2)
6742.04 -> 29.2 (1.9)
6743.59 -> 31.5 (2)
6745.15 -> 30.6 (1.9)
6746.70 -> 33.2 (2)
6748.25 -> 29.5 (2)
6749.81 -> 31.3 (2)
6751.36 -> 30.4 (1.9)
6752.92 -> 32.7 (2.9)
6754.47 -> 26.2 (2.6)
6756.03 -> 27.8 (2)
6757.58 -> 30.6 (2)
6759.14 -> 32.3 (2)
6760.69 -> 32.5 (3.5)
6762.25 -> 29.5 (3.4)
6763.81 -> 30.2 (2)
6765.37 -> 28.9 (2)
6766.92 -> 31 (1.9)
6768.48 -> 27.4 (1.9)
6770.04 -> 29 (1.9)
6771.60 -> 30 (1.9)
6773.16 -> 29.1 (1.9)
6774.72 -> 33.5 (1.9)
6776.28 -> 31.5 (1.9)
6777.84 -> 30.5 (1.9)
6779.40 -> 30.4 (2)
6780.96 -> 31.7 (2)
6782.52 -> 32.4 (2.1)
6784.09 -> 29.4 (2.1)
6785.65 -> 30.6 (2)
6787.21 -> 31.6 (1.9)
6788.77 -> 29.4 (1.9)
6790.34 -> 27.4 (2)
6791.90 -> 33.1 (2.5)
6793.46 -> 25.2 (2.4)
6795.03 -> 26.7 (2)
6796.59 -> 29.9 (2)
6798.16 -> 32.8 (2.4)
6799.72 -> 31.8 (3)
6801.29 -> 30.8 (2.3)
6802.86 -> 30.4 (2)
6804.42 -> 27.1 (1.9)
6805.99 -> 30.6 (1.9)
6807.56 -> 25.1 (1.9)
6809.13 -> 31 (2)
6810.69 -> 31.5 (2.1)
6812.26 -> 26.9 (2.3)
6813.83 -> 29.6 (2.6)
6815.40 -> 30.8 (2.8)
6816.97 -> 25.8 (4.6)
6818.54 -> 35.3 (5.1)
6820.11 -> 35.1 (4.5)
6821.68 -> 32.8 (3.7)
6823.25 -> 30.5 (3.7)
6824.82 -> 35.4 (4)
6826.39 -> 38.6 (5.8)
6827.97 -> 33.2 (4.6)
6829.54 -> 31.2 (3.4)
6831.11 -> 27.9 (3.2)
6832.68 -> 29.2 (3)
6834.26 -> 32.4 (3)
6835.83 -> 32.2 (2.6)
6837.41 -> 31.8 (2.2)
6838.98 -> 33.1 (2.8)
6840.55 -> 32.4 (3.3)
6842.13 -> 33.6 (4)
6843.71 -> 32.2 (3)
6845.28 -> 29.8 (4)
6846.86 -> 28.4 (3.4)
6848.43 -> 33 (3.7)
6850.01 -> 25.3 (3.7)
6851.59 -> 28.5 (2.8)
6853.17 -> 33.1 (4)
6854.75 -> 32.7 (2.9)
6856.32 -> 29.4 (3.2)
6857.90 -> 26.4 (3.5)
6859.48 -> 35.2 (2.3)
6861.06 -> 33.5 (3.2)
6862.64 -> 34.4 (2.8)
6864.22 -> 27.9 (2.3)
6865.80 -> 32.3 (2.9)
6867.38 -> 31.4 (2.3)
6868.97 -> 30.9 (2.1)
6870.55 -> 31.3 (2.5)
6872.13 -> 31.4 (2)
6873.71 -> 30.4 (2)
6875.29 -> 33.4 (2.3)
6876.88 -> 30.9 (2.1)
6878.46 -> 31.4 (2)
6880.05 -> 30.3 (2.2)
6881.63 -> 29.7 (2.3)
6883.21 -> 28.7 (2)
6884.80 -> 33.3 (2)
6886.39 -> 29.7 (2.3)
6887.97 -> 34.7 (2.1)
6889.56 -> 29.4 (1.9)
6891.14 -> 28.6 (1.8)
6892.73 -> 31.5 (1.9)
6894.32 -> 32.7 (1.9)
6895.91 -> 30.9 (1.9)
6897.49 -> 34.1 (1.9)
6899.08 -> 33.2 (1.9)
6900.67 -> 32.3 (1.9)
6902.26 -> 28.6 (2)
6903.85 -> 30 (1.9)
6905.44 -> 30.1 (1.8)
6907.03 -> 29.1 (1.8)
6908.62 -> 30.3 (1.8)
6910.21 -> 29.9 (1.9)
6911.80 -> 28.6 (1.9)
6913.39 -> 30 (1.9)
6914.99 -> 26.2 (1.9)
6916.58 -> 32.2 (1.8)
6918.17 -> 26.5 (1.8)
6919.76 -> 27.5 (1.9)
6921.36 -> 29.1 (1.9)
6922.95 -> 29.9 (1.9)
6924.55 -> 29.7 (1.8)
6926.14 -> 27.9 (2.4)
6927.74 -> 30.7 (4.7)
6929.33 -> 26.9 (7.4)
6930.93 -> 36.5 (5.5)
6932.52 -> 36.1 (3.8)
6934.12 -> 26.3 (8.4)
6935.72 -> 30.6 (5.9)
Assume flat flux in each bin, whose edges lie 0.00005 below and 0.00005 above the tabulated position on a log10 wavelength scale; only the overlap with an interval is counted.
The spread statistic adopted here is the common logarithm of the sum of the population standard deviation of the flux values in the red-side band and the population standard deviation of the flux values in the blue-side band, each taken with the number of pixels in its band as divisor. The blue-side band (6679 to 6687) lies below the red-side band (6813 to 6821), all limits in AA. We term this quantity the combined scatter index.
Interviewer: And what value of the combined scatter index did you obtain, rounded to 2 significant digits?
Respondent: 0.77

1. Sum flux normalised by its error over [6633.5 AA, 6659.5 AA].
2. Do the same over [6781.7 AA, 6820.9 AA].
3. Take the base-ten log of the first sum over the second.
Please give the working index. -0.18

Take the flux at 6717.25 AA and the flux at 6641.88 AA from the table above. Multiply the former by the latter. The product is 1038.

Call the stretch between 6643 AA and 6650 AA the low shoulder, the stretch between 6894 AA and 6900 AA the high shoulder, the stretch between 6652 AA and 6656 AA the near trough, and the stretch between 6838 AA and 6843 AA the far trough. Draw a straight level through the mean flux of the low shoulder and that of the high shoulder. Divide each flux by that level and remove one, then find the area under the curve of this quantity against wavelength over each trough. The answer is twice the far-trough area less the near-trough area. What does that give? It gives 0.13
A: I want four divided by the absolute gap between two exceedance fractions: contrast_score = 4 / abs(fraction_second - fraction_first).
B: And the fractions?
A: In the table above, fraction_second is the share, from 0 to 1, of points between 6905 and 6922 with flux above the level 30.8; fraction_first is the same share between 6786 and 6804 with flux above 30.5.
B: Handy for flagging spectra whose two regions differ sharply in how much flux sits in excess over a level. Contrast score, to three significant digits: 11.0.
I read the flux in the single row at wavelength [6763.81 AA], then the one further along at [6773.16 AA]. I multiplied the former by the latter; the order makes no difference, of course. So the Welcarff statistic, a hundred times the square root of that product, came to 2964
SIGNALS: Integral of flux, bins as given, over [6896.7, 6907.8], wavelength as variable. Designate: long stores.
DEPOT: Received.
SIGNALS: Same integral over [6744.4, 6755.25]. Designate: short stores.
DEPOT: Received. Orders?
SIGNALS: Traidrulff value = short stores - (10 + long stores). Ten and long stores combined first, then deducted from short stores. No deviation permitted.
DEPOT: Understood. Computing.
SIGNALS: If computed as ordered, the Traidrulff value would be -23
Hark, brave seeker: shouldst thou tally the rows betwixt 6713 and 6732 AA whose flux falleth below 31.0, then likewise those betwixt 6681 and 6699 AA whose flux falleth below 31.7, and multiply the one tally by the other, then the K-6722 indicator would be 42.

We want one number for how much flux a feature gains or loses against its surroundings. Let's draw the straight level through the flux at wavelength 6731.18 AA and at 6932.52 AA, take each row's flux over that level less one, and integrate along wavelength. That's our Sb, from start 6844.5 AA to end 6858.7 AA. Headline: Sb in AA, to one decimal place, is -2.0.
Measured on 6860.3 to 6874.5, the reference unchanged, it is -1.3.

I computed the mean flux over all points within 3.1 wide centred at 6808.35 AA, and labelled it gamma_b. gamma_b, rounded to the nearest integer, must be 28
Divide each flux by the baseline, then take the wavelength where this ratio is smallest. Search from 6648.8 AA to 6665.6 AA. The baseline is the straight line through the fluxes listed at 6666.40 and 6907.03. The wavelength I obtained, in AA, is 6663.33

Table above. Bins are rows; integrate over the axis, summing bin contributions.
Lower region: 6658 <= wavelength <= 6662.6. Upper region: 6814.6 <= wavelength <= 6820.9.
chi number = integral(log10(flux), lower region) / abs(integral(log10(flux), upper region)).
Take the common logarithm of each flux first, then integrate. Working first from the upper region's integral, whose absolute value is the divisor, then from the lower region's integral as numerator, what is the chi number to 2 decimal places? 0.72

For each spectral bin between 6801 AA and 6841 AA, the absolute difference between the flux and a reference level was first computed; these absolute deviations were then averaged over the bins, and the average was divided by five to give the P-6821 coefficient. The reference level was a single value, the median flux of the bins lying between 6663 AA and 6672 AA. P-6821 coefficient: 0.47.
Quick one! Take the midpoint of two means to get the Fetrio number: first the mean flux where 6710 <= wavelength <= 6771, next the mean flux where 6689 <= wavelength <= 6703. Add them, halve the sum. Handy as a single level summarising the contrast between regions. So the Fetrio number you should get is 30.8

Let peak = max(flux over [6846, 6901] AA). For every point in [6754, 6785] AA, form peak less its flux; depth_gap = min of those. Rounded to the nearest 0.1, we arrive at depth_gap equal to 1.7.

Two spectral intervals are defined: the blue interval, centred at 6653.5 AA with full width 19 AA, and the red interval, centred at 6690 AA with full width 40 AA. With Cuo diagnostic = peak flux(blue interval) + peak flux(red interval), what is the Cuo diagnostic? 71.9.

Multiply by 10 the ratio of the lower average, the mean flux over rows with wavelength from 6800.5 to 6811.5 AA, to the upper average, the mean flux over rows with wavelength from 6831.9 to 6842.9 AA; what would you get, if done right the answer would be 9.2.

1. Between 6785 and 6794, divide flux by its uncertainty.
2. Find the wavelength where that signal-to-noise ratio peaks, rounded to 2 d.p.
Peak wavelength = 6787.21 AA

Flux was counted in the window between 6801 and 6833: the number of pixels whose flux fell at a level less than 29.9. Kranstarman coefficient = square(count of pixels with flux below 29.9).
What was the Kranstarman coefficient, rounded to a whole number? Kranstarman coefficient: 49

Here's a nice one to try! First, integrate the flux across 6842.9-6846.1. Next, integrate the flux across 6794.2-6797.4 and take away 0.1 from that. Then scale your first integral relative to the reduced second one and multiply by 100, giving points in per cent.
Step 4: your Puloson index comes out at 110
